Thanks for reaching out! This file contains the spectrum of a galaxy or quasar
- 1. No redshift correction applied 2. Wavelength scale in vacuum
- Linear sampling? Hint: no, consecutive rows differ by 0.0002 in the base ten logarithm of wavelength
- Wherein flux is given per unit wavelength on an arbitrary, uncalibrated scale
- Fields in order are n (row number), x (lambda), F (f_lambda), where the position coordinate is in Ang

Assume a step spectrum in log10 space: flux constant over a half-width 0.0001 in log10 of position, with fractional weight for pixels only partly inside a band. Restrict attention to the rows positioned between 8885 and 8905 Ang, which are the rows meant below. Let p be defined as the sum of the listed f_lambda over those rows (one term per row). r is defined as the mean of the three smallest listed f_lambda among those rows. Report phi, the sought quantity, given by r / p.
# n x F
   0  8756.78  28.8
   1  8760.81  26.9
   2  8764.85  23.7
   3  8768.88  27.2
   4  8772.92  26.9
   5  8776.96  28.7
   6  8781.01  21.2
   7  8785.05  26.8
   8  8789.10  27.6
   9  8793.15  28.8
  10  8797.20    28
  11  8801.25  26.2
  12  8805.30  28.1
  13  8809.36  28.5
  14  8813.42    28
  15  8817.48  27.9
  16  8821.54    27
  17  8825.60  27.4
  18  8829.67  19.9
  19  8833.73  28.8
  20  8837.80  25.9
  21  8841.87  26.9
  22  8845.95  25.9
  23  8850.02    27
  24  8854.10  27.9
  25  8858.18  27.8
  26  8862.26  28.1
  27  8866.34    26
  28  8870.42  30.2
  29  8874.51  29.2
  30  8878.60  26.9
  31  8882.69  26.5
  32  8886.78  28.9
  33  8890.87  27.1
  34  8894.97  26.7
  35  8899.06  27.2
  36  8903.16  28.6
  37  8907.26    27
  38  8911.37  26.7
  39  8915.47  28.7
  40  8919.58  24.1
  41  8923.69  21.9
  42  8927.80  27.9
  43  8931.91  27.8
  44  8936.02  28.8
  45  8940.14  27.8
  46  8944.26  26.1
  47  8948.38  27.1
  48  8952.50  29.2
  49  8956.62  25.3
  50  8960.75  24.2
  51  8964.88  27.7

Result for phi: 0.195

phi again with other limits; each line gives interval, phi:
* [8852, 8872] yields 0.195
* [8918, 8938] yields 0.189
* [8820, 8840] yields 0.188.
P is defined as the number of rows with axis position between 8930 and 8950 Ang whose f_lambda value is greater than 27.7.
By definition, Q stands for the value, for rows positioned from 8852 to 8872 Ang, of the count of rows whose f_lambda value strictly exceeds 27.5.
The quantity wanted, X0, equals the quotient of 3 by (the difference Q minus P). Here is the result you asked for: 3.0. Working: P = 3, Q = 4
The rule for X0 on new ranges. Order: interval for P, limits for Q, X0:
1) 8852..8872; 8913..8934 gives -3.0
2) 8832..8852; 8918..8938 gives 1.5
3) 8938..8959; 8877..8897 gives -3.0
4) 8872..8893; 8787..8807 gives 1.5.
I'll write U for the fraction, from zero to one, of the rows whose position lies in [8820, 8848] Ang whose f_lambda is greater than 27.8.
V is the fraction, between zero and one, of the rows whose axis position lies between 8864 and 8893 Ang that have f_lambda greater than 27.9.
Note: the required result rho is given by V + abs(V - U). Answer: 0.71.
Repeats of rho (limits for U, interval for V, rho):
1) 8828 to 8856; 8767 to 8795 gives 0.29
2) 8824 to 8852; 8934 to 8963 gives 0.43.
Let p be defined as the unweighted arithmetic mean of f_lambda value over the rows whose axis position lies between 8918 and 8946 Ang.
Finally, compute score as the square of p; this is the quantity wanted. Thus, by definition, 694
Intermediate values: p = 26.3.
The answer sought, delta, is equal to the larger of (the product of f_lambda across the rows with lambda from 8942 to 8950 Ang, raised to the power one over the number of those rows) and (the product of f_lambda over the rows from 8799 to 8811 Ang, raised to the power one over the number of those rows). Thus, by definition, 27.6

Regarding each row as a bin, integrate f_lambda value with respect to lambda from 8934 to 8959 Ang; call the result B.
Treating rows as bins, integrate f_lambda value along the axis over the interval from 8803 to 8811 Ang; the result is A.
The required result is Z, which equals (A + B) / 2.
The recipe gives 455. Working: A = 226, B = 683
